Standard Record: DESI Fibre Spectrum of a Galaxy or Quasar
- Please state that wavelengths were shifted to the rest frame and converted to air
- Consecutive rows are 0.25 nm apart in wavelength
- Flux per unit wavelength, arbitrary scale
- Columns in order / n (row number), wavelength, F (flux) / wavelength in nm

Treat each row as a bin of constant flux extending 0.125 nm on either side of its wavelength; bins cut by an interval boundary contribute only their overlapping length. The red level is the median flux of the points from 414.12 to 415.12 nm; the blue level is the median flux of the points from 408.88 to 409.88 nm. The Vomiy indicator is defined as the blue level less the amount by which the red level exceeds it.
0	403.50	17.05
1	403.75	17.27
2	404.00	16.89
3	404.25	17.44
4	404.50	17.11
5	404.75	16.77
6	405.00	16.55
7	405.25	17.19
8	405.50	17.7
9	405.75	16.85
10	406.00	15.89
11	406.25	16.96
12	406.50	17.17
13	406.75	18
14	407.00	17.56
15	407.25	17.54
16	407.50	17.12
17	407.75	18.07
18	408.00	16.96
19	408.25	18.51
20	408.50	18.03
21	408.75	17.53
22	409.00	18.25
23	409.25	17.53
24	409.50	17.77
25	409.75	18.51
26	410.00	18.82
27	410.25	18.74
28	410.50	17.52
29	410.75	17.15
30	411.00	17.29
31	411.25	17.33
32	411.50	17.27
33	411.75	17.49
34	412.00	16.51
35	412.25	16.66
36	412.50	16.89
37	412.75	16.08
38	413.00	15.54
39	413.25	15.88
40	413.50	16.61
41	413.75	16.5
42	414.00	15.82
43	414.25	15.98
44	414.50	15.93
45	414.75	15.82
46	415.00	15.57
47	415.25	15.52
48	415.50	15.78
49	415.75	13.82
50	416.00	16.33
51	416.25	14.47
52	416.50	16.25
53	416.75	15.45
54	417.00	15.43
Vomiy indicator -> 20.1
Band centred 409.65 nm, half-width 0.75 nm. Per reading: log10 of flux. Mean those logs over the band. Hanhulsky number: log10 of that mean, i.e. 0.101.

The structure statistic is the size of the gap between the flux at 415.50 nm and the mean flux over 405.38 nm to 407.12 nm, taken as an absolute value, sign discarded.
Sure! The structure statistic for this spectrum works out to 1.4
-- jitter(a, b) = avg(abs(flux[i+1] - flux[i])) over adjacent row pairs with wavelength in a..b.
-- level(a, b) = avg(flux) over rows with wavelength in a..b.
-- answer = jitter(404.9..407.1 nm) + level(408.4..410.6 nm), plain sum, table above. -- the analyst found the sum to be 18.8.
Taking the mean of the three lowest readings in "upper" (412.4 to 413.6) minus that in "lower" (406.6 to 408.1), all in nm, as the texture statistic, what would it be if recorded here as -1.4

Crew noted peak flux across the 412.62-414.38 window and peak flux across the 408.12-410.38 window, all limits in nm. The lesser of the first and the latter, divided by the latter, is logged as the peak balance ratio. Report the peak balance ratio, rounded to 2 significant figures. 0.88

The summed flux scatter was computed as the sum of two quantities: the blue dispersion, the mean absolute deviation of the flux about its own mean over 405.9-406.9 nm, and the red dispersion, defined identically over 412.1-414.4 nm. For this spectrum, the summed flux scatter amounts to 0.98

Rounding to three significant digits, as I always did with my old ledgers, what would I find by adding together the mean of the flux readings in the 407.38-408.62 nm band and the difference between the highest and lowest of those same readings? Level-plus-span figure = 19.3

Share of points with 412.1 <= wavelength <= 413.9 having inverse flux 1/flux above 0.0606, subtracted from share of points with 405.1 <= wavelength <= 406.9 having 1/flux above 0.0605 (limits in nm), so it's -0.4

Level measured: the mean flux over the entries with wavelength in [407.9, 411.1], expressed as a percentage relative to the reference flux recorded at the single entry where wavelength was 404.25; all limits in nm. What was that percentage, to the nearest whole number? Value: 103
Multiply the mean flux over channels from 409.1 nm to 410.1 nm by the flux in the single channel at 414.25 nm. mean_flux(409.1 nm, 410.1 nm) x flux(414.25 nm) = 290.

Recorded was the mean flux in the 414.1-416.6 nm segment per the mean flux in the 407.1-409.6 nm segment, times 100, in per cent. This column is 88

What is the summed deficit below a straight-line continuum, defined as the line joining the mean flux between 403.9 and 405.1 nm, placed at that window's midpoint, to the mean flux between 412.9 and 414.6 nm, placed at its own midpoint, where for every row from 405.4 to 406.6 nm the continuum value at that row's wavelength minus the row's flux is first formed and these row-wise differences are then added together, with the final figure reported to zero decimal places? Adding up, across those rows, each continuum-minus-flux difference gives -1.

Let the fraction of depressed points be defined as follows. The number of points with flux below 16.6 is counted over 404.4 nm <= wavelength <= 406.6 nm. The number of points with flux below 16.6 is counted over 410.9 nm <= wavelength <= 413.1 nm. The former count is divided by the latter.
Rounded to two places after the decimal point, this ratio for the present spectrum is 0.67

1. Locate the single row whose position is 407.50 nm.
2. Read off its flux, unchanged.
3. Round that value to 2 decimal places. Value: 17.12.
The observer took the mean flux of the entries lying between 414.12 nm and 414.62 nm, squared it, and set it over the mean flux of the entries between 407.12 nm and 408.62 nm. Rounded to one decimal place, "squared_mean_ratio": 14.4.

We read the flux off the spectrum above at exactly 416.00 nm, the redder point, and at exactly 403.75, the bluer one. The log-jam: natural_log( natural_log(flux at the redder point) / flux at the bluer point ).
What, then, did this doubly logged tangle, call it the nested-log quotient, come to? -1.82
